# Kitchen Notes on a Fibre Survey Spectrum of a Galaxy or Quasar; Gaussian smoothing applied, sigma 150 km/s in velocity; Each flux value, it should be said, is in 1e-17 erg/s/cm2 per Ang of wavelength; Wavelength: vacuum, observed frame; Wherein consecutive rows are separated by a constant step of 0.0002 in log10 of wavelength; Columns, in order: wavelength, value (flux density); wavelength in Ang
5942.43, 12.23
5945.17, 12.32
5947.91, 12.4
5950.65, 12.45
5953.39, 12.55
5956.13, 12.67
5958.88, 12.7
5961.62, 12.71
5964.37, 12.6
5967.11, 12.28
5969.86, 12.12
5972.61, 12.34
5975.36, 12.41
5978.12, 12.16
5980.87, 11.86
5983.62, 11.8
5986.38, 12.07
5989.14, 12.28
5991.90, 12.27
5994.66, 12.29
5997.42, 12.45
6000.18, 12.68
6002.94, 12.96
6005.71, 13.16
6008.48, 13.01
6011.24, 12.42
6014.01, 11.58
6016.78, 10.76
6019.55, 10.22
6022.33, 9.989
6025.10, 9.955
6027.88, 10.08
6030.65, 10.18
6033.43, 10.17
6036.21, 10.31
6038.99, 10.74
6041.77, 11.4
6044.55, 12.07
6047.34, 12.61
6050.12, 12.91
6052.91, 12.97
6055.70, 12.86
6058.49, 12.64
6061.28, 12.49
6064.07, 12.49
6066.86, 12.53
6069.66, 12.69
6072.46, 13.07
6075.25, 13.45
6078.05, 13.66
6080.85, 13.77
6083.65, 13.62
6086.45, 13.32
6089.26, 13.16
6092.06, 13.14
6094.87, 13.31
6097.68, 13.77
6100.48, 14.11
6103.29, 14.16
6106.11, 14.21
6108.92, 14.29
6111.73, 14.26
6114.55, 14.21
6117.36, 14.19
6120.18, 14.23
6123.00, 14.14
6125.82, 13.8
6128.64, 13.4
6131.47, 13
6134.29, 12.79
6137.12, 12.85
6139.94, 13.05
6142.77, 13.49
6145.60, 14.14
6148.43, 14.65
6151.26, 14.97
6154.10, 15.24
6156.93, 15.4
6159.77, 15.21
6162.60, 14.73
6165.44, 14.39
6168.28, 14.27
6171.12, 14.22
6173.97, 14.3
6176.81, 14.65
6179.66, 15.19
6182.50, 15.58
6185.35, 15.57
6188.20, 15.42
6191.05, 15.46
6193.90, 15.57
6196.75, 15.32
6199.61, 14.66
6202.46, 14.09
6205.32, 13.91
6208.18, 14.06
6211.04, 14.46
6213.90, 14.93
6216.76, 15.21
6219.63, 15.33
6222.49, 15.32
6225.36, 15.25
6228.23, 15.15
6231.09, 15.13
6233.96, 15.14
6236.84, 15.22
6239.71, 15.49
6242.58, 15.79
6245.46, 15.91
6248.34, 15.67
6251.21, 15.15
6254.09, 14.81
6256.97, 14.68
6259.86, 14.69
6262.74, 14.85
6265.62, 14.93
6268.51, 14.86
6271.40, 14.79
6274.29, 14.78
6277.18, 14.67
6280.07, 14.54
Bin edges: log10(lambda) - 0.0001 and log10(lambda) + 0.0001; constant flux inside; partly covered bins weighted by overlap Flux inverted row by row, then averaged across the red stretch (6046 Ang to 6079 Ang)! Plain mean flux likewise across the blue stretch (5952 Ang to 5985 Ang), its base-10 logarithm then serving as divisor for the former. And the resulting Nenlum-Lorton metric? 0.071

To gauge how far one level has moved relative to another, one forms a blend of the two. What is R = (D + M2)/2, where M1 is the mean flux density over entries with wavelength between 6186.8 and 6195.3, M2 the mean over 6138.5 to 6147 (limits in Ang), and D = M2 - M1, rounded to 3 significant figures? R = 5.82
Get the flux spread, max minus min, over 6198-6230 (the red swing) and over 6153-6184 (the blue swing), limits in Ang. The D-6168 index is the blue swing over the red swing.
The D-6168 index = 0.96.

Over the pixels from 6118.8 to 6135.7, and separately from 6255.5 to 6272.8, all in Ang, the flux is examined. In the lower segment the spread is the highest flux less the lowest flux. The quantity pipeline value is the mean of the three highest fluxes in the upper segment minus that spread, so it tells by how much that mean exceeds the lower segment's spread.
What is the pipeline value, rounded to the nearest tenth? 13.4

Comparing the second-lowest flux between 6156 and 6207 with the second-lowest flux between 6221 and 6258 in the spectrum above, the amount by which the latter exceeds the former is 0.7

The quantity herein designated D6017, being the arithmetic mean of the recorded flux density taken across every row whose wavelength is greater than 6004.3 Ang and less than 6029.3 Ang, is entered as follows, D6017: 11.2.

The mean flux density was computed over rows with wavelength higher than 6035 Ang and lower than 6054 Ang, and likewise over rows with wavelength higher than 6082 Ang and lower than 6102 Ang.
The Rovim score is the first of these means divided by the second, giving 0.88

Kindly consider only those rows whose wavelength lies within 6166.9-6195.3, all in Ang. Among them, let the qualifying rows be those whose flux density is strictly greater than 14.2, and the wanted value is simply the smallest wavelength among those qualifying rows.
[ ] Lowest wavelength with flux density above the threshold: 6168.28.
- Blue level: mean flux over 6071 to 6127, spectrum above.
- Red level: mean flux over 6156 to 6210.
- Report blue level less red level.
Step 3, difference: -1.0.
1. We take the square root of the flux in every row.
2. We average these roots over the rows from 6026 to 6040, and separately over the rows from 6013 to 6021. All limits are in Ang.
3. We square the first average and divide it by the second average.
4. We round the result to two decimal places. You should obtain 3.13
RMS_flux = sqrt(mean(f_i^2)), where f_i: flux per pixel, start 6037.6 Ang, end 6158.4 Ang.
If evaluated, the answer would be 13.5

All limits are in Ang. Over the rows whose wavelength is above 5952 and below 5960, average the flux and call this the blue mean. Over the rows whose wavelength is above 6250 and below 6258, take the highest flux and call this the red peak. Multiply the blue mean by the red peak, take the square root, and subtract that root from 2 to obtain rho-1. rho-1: -11.8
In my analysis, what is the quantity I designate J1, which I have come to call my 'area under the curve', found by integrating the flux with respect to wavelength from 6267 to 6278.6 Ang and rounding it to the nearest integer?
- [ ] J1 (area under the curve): 171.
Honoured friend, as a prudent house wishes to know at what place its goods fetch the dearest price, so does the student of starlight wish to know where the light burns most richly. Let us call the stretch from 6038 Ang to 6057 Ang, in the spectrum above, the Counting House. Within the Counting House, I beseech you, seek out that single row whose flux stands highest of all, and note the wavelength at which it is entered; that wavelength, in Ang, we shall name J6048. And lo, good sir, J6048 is 6052.91 Ang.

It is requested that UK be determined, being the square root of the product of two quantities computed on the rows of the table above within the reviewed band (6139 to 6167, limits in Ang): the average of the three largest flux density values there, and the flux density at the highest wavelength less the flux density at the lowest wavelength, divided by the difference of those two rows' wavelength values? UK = 0.9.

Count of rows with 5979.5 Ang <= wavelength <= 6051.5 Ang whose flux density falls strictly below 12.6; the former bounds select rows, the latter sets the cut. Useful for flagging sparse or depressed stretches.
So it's 20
